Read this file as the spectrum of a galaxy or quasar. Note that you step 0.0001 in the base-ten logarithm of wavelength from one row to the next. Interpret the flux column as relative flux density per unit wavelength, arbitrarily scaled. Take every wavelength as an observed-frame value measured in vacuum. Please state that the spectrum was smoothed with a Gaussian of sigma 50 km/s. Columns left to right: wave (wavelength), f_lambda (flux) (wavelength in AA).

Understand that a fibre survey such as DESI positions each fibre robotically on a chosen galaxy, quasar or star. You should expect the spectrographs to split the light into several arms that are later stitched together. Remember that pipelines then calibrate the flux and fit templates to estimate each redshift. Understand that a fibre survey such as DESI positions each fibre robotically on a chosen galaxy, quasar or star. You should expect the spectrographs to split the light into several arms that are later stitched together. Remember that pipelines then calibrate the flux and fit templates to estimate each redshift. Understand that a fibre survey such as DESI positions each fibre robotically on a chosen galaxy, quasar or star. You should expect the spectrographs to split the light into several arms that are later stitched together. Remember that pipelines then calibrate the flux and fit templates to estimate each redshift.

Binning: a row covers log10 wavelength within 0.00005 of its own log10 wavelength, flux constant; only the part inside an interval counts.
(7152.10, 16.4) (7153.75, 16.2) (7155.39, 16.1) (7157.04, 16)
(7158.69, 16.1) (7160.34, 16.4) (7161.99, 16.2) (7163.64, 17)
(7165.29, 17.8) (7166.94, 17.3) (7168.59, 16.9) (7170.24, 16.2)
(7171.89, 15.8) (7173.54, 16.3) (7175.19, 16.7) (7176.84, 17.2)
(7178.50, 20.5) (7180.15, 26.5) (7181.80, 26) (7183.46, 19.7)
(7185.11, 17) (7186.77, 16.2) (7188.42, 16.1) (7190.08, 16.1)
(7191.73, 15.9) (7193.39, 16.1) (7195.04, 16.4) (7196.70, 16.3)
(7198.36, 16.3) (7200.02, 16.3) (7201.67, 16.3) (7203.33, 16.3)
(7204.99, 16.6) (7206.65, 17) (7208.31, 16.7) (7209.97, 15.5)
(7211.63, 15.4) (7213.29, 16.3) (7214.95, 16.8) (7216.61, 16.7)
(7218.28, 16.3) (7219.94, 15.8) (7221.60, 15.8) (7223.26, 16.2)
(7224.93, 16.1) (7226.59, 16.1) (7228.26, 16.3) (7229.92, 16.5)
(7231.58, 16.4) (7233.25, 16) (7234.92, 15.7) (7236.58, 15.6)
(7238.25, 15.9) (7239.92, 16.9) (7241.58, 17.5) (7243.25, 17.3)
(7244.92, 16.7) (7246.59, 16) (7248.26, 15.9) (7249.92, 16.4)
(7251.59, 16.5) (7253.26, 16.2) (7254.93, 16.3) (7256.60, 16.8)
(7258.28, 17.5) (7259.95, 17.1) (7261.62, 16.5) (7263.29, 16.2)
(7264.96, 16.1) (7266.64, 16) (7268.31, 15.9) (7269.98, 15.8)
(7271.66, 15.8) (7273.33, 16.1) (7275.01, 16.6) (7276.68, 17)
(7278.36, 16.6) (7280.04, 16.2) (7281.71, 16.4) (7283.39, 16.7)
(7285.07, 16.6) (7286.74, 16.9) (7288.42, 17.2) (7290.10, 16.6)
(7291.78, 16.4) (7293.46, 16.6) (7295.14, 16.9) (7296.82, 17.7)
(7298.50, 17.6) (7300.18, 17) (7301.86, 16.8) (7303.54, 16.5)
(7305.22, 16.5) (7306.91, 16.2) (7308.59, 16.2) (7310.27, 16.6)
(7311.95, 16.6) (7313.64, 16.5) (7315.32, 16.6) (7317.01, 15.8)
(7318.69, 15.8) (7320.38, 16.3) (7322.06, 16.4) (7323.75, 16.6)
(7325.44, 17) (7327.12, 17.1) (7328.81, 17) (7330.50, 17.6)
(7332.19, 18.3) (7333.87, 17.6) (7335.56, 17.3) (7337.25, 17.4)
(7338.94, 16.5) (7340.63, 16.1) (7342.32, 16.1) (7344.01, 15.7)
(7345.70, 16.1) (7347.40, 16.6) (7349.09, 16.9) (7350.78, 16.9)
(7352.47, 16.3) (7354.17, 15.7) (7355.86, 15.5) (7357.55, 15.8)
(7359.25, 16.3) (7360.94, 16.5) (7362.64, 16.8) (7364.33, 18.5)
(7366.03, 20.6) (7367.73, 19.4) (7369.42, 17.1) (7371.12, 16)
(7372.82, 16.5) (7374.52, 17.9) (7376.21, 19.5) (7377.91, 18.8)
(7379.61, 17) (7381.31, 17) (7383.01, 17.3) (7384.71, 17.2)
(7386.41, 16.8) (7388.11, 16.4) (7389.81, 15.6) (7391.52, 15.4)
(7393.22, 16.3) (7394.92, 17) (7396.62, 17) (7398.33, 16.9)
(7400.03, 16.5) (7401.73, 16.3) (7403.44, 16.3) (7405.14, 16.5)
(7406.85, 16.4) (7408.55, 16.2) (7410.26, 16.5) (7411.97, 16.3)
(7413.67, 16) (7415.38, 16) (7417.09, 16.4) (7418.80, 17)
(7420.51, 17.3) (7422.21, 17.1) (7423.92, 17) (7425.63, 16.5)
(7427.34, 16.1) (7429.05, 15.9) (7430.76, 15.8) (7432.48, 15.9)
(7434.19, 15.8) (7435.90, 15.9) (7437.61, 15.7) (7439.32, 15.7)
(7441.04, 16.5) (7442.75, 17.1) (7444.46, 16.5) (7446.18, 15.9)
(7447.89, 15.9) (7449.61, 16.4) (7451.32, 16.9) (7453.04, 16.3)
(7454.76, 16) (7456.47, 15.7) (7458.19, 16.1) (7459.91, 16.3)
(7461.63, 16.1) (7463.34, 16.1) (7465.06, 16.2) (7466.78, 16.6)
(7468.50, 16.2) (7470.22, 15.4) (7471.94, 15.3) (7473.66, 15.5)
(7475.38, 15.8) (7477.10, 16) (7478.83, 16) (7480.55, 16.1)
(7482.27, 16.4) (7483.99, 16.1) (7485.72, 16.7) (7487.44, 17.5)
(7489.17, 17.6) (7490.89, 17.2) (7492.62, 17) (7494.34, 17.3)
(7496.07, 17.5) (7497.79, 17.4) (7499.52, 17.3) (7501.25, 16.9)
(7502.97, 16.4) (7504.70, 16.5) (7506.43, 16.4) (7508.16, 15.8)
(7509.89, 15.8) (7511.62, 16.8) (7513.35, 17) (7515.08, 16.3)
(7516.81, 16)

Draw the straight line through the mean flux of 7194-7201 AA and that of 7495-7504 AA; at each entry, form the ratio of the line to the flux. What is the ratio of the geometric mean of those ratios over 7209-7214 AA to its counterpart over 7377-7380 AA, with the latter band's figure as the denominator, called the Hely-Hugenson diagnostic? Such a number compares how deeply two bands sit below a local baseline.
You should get 1.11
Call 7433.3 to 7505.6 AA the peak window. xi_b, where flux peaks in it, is 7489.17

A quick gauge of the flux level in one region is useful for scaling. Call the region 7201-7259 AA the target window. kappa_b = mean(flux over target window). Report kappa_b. 16.35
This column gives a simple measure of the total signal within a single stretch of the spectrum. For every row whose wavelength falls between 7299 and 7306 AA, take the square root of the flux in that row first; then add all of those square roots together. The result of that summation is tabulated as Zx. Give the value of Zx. 16.3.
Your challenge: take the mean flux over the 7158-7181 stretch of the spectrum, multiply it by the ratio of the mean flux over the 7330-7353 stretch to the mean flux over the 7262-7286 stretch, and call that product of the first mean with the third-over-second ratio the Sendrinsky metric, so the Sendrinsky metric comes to 18.2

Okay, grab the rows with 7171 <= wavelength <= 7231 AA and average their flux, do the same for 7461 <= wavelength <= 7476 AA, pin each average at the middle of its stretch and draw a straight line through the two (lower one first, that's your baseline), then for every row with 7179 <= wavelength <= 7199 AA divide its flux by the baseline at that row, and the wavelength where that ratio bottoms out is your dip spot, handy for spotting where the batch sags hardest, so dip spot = 7191.73 AA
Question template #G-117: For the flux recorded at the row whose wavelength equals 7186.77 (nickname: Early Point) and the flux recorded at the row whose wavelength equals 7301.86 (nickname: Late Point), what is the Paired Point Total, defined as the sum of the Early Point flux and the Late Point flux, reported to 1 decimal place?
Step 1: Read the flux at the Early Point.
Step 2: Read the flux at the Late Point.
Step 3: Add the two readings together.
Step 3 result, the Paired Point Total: 33.0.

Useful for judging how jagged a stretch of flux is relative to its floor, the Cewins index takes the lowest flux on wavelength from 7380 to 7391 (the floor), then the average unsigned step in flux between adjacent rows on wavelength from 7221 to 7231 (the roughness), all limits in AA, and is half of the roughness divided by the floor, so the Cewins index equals 0.0058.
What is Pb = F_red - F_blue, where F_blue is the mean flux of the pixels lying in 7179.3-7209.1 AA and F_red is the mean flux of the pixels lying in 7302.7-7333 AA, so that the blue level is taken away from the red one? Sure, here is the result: -1.0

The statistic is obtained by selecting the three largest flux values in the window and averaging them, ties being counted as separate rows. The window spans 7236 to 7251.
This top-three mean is 17.2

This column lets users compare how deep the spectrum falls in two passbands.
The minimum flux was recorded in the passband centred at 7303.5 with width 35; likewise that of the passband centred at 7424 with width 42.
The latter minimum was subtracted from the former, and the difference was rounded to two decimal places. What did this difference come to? 0.10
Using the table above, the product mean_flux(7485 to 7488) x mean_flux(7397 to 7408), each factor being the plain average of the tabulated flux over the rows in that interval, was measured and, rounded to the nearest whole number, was 282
